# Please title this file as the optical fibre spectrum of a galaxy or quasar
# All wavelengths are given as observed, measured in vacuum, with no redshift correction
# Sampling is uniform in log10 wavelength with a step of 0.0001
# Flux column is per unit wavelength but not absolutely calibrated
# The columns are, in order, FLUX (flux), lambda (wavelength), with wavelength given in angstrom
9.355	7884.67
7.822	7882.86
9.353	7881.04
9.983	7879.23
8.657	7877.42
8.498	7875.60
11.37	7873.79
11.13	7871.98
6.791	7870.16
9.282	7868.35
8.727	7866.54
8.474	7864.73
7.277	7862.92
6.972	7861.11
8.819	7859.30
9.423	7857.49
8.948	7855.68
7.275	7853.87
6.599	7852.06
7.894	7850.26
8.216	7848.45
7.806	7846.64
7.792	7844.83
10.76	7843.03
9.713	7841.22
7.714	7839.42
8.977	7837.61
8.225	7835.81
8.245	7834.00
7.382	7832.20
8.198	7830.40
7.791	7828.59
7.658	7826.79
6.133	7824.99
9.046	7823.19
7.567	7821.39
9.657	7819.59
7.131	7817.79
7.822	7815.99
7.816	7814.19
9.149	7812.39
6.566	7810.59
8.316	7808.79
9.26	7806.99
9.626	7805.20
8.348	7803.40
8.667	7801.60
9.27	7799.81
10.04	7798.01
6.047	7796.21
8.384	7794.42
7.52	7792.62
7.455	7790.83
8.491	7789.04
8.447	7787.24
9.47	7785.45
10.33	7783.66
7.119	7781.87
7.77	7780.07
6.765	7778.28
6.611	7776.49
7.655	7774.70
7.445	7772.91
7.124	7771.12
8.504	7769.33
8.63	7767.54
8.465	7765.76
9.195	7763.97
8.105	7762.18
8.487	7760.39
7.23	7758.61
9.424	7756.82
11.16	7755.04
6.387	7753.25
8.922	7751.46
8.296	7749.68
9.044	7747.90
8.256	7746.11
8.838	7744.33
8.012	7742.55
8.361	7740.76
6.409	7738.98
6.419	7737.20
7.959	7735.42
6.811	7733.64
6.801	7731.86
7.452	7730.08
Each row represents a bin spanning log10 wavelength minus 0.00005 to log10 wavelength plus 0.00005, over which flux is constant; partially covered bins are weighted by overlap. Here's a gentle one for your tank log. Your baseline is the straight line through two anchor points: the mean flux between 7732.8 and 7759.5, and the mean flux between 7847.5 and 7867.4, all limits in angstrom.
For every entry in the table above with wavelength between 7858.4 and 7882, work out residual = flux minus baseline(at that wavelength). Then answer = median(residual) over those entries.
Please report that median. 0.7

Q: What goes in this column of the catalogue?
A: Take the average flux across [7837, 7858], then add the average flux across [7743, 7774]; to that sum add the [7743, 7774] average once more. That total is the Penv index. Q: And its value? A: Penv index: 25.3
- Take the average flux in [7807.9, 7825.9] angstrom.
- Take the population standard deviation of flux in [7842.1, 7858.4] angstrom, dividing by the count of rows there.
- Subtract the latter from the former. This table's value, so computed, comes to 6.75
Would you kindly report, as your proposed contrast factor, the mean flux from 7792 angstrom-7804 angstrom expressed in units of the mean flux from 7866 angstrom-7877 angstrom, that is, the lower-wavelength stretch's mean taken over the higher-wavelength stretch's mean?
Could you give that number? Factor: 0.90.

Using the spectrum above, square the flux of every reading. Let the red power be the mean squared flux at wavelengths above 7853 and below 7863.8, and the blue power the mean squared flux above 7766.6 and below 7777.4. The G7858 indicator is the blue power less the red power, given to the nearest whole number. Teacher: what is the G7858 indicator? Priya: -8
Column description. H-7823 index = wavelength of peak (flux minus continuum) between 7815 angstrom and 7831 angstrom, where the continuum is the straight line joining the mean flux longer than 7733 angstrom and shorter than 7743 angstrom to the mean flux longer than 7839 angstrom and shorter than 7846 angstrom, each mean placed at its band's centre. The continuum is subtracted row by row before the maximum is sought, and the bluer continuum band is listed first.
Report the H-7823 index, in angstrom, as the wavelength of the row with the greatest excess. 7819.59 angstrom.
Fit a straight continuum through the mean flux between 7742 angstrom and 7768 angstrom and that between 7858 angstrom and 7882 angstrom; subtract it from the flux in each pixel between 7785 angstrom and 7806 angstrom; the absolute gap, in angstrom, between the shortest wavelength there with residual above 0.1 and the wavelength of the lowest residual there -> 10.8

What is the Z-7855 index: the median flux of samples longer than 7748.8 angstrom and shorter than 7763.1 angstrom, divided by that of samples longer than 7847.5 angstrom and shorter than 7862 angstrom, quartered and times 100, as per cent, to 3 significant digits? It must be 26.0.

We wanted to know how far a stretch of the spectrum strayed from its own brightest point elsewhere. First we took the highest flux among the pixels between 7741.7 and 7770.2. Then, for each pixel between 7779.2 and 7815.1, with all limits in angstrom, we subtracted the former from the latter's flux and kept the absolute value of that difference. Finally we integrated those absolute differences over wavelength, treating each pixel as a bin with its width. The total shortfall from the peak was 99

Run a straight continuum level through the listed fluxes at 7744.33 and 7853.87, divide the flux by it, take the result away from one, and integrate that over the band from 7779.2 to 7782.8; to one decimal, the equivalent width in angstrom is 0.4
